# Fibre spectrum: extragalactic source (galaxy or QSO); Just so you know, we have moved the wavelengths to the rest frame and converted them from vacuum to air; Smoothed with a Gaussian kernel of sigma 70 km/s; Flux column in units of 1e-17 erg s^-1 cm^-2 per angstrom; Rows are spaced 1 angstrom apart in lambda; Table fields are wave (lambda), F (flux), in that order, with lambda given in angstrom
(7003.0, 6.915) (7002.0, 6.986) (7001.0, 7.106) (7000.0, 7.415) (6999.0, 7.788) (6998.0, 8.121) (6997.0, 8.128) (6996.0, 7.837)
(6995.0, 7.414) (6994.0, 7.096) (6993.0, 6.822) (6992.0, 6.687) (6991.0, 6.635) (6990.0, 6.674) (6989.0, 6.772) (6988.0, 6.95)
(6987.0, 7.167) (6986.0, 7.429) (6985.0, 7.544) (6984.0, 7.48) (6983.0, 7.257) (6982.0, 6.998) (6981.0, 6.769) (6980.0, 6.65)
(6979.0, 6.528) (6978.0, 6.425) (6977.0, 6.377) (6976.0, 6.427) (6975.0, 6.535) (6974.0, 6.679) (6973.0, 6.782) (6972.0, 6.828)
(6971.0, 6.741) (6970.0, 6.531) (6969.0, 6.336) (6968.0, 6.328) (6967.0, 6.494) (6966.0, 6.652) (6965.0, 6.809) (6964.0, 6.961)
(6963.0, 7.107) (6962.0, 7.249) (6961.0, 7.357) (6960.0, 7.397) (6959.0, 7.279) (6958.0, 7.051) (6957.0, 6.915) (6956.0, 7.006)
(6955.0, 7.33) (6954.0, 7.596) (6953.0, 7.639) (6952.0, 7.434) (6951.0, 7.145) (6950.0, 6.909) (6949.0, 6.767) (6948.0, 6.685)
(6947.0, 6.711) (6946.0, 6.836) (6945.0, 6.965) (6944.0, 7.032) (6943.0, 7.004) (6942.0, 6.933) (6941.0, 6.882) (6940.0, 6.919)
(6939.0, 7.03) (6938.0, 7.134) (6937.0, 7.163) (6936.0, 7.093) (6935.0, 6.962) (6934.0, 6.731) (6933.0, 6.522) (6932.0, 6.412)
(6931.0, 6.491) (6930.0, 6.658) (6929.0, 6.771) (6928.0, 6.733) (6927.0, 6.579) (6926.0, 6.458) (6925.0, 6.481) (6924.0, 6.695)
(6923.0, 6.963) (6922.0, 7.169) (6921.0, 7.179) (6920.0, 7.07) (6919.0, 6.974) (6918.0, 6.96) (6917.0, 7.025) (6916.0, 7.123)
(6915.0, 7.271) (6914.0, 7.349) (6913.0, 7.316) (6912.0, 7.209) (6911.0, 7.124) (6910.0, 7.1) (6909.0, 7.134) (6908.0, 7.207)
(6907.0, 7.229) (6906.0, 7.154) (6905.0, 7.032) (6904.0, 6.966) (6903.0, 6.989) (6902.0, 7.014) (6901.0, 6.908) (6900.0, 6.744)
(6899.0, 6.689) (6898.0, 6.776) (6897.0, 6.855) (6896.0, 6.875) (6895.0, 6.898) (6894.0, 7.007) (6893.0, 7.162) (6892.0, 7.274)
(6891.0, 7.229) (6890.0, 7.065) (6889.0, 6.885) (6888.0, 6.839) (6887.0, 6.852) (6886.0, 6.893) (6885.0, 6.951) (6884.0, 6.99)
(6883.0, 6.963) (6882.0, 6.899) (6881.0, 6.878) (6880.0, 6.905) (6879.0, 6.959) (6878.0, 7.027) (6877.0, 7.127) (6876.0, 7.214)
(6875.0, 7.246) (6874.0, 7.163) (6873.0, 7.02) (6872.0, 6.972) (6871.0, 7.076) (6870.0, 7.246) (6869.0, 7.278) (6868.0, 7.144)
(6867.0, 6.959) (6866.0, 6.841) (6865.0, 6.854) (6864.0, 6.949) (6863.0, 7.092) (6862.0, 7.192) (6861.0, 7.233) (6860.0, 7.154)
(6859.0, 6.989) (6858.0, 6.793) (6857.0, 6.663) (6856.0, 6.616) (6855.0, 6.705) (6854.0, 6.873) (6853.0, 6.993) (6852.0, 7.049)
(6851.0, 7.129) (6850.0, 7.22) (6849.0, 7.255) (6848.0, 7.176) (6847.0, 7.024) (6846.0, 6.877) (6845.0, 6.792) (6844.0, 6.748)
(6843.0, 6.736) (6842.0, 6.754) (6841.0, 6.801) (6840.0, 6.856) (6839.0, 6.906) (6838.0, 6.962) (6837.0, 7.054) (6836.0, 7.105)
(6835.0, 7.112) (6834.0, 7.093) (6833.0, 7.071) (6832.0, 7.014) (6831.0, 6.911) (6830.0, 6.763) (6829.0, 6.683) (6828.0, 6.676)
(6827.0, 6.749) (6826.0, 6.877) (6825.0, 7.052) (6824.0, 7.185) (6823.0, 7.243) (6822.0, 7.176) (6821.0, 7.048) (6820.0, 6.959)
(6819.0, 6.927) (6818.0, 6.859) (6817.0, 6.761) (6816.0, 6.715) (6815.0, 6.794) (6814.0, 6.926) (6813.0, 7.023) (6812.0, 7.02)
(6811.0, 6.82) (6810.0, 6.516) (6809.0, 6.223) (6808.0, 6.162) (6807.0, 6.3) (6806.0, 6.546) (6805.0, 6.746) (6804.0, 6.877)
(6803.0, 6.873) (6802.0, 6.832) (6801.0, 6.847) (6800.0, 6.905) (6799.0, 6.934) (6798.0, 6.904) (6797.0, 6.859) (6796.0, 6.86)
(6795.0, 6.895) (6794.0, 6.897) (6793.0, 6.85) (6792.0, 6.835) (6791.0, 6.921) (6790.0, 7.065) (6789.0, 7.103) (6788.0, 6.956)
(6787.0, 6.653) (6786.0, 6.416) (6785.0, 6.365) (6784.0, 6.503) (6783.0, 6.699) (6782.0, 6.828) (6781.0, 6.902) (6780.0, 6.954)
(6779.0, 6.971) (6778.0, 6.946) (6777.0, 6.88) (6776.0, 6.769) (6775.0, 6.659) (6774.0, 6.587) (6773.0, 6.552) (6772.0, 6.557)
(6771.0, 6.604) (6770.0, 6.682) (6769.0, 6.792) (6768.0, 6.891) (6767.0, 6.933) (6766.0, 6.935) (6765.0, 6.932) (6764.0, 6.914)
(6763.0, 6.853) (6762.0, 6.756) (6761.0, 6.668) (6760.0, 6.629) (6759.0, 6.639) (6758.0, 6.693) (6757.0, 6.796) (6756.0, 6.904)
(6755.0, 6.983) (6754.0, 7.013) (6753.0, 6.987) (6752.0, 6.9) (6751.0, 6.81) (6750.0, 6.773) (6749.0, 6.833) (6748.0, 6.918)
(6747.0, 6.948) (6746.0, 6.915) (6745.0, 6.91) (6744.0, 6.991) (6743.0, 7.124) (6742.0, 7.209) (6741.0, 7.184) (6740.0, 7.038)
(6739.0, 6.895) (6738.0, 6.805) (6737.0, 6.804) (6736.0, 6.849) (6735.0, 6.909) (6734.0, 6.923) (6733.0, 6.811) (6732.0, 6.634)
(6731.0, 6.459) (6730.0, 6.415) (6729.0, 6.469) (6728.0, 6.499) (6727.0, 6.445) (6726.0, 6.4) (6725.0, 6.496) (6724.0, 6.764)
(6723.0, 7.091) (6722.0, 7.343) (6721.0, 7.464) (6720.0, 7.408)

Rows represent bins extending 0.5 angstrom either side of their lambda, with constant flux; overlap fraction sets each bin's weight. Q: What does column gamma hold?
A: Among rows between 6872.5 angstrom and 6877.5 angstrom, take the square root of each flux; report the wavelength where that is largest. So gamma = 6875.0 angstrom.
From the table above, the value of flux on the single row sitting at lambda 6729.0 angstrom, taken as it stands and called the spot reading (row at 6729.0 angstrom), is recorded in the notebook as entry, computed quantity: 6.469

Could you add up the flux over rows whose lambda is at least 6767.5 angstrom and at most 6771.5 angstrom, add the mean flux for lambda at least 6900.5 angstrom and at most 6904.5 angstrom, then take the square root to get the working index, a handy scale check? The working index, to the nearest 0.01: 5.83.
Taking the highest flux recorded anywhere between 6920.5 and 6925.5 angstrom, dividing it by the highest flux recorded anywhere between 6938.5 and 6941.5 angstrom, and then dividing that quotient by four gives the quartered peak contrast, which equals 0.255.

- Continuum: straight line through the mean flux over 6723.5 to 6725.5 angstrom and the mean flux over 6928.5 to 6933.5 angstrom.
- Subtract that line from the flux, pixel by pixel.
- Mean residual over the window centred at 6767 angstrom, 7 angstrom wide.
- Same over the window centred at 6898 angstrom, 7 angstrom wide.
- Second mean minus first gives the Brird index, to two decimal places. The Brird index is -0.01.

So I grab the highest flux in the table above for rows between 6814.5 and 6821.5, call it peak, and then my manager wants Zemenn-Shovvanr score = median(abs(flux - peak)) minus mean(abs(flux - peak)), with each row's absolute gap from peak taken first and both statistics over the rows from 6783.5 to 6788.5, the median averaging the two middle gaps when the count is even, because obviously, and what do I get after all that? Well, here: 0.076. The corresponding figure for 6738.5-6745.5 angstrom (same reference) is 0.032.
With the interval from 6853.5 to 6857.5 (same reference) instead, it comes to 0.030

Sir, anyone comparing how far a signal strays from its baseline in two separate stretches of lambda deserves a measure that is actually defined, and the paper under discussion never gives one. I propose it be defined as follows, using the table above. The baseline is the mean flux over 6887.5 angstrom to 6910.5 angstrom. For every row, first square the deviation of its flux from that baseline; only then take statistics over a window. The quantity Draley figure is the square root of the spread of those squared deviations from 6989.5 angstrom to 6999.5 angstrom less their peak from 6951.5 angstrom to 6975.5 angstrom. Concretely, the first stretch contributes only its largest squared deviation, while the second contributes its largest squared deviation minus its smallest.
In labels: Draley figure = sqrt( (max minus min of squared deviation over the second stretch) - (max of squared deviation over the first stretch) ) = 0.90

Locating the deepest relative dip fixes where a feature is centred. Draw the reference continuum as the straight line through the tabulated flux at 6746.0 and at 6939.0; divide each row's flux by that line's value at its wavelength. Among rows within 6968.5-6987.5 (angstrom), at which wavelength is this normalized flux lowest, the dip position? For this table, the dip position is 6969.0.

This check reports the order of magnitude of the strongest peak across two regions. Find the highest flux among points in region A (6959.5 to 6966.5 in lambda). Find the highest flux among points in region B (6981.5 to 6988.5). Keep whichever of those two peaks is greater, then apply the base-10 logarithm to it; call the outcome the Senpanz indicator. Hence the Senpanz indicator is 0.878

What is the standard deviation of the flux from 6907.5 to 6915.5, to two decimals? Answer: 0.09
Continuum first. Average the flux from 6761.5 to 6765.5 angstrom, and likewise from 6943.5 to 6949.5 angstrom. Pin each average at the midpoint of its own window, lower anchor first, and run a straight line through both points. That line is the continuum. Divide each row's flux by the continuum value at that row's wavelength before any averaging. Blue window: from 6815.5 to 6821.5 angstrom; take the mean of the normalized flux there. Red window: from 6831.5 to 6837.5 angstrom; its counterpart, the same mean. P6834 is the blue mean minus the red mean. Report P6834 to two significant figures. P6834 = -0.029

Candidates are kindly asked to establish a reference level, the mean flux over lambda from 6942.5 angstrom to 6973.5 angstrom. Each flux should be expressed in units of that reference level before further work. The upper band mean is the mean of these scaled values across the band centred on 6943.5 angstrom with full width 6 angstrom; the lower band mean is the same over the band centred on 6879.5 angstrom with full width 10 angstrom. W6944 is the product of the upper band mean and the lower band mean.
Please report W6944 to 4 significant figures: 1.005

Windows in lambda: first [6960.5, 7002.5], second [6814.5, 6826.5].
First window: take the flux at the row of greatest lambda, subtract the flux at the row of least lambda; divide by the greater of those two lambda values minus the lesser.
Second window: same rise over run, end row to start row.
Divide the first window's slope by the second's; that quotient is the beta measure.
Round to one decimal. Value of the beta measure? -1.2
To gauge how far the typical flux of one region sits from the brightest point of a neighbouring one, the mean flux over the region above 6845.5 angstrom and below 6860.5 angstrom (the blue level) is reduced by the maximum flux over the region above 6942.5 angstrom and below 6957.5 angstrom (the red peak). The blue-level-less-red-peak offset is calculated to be -0.67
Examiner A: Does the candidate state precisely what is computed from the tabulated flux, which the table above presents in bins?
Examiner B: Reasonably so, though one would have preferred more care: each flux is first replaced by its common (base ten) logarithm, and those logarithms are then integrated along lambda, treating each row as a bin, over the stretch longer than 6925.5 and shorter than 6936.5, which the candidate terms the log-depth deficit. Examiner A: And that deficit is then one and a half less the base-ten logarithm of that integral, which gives 0.5426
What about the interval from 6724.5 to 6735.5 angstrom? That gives 0.5456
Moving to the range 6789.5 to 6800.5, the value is 0.5349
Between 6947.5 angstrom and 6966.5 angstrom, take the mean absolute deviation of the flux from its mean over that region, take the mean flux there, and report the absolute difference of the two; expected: 6.87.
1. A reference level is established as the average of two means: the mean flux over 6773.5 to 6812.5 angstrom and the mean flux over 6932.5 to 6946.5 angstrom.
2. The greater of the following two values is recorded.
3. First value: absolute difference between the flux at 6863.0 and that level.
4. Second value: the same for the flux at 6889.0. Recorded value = 0.24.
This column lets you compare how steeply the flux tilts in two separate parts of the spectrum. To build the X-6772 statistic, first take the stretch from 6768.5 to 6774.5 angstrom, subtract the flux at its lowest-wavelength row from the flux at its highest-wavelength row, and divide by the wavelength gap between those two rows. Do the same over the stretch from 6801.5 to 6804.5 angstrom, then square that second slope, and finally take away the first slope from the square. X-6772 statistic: 0.04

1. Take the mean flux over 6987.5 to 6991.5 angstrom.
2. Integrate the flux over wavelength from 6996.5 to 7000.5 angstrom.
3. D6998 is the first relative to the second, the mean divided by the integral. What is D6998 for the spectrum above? 0.215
